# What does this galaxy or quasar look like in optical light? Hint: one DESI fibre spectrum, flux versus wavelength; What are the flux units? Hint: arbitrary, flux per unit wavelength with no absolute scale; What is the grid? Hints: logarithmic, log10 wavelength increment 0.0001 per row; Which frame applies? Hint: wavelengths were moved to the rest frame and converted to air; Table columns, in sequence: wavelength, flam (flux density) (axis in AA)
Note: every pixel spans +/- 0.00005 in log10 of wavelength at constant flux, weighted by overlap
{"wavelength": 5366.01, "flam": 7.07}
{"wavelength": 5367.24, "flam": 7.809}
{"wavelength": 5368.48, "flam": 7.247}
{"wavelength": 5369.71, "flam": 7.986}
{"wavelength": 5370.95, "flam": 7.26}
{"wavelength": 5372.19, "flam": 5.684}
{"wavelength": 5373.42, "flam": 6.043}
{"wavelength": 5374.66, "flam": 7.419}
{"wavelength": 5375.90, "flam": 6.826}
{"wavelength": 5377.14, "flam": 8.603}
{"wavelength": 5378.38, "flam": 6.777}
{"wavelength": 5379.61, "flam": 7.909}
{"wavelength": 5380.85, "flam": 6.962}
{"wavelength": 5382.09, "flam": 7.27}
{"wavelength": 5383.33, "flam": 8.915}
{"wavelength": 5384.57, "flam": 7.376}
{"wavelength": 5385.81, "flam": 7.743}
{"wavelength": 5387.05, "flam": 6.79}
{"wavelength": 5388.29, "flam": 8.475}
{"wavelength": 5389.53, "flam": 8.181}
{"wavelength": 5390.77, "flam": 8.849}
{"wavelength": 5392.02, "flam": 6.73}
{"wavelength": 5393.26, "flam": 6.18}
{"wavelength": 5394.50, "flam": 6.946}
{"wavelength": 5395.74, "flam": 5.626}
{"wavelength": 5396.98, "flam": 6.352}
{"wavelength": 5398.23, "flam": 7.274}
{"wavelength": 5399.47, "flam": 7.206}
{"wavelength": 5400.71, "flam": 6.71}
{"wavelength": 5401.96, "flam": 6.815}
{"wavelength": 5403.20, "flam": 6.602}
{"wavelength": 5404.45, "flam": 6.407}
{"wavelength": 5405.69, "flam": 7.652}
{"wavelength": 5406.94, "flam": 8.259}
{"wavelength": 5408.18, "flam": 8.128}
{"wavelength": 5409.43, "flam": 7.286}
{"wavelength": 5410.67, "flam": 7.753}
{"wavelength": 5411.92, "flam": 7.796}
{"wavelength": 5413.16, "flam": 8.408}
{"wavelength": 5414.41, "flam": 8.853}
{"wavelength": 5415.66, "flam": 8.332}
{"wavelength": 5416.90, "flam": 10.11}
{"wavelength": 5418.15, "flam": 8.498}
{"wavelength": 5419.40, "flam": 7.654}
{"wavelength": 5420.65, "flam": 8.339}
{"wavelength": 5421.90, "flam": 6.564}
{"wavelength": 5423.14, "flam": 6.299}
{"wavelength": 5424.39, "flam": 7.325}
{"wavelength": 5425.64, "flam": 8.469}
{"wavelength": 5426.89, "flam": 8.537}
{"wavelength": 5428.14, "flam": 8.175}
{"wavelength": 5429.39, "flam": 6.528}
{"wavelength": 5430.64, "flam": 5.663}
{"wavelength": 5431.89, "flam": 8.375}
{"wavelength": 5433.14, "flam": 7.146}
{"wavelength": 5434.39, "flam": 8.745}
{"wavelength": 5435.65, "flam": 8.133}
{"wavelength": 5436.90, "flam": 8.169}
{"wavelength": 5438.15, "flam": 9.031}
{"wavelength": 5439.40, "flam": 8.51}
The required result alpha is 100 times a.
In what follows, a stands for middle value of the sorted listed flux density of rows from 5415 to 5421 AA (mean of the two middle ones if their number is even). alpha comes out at 834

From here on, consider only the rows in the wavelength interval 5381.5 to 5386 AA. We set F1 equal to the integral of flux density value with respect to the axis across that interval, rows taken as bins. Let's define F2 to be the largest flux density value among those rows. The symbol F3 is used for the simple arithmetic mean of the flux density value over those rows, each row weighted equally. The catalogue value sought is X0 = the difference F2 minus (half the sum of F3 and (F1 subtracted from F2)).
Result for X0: 18.2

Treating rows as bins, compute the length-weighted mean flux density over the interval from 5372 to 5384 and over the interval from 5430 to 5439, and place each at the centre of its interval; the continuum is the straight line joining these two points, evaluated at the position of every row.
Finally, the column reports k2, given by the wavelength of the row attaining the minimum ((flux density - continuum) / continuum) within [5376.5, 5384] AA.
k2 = 5378.38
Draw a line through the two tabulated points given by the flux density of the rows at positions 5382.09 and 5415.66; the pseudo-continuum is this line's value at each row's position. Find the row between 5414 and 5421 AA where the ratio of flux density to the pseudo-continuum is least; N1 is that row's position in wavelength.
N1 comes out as 5419.40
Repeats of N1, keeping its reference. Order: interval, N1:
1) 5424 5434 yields 5430.64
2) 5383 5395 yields 5393.26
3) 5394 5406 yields 5395.74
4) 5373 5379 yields 5373.42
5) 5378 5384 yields 5378.38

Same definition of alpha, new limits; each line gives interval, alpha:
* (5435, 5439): 817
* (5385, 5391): 818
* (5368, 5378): 725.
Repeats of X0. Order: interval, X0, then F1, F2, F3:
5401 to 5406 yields 17.4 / 34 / 7.652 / 6.87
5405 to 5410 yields 19.8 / 39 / 8.259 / 7.83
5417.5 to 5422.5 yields 19.8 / 39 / 8.498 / 7.76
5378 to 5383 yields 18.7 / 37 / 7.909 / 7.23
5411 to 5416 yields 21.0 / 42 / 8.853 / 8.35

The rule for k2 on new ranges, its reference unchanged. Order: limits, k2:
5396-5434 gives 5430.64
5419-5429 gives 5423.14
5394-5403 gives 5395.74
